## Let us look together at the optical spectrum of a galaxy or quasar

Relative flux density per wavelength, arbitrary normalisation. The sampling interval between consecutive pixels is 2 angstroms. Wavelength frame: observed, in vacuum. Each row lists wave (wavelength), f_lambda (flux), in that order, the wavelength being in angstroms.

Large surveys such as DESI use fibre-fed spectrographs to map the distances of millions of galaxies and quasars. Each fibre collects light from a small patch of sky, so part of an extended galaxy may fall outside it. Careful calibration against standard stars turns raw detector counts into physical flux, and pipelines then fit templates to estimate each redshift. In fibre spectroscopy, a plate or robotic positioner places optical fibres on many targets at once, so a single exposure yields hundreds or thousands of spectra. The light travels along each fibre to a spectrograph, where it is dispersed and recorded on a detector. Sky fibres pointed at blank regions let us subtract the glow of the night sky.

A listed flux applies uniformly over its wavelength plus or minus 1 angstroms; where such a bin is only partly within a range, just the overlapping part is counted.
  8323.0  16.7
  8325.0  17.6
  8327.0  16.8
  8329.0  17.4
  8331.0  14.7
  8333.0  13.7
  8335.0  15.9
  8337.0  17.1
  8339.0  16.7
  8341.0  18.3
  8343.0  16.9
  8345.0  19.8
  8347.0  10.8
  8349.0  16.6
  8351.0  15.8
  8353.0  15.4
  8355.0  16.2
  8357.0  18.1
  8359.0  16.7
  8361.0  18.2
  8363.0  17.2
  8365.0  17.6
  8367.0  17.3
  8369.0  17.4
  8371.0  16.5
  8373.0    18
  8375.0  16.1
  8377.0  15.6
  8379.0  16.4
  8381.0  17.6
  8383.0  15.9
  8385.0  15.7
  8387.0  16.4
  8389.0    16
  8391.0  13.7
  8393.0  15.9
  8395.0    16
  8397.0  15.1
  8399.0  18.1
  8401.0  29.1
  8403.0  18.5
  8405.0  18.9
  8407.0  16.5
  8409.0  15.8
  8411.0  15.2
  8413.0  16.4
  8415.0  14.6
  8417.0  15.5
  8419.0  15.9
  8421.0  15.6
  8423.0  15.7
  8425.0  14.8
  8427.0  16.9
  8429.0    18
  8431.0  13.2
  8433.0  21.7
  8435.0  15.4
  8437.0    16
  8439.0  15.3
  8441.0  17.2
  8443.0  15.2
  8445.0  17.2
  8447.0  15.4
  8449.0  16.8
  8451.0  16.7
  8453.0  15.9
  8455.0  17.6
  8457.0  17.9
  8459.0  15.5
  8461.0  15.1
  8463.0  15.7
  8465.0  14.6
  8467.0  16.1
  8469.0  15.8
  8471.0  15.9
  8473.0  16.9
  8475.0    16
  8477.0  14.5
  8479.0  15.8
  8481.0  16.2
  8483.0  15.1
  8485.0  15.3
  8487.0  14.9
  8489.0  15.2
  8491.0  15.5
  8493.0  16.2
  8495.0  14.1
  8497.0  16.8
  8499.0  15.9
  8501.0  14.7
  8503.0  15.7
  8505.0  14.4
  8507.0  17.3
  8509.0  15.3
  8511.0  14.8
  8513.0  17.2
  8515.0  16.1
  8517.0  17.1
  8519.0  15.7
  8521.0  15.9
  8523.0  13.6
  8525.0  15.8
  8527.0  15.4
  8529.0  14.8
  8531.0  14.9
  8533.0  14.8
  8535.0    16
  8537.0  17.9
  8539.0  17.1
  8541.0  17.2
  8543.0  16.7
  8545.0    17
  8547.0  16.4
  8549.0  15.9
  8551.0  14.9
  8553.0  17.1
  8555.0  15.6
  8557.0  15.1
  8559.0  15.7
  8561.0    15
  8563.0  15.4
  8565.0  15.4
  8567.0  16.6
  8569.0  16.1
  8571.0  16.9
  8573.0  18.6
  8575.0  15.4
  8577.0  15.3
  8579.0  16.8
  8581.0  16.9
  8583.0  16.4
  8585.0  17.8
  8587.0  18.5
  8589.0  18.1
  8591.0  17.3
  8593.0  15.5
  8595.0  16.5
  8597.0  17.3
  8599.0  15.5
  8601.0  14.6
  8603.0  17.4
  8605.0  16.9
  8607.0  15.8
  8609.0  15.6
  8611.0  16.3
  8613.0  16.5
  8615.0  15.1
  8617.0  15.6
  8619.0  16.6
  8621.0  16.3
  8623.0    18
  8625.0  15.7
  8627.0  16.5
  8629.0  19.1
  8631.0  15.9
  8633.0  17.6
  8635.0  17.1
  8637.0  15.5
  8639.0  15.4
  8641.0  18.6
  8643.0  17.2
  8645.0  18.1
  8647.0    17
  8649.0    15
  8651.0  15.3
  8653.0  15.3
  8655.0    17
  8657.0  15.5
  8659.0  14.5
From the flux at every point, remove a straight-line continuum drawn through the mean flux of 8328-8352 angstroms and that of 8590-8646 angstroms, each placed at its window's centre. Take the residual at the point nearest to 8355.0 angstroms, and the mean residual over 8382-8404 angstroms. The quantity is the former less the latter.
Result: -1.1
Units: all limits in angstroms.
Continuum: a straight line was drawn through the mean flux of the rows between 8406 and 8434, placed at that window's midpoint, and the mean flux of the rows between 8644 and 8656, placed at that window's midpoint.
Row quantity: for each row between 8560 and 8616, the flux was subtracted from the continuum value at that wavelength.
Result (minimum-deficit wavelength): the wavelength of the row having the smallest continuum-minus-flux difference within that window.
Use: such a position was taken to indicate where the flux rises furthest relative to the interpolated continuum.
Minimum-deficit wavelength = 8573.0 angstroms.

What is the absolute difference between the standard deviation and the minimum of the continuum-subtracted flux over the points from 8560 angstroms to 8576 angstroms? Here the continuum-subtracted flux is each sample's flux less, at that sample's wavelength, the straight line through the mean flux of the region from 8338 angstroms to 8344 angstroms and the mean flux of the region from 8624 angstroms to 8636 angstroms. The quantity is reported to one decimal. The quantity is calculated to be 3.2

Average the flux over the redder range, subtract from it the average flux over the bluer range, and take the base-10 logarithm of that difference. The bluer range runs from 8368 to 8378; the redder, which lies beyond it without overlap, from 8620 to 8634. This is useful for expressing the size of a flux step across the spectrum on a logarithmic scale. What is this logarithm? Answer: -0.53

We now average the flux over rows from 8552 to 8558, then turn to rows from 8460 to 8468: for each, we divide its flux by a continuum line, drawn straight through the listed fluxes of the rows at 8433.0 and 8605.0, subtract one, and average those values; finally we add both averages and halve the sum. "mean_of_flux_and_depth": 7.84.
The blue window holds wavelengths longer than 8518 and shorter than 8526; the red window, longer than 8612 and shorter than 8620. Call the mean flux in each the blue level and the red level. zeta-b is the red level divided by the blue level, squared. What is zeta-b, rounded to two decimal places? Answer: 1.09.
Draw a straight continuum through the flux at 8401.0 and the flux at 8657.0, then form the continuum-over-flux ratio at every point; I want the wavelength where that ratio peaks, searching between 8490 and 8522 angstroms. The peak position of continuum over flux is 8495.0 angstroms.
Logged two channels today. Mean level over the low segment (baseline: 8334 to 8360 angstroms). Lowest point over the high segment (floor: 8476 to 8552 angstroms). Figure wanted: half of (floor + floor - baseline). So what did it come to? 5.4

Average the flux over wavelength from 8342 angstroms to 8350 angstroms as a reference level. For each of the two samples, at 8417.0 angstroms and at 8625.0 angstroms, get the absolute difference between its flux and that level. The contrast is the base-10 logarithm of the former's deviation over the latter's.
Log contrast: 0.21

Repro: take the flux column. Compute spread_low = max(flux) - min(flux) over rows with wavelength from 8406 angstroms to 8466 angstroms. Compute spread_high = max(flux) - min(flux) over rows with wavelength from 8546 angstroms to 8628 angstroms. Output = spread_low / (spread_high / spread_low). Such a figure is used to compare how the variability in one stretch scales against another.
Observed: 18.1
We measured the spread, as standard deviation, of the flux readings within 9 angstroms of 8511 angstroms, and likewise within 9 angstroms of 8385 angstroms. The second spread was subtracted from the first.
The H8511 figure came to 0.04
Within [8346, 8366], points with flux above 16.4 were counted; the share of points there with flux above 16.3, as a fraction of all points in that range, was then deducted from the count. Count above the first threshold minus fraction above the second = 5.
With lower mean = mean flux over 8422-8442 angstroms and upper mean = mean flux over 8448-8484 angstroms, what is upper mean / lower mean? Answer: 0.97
